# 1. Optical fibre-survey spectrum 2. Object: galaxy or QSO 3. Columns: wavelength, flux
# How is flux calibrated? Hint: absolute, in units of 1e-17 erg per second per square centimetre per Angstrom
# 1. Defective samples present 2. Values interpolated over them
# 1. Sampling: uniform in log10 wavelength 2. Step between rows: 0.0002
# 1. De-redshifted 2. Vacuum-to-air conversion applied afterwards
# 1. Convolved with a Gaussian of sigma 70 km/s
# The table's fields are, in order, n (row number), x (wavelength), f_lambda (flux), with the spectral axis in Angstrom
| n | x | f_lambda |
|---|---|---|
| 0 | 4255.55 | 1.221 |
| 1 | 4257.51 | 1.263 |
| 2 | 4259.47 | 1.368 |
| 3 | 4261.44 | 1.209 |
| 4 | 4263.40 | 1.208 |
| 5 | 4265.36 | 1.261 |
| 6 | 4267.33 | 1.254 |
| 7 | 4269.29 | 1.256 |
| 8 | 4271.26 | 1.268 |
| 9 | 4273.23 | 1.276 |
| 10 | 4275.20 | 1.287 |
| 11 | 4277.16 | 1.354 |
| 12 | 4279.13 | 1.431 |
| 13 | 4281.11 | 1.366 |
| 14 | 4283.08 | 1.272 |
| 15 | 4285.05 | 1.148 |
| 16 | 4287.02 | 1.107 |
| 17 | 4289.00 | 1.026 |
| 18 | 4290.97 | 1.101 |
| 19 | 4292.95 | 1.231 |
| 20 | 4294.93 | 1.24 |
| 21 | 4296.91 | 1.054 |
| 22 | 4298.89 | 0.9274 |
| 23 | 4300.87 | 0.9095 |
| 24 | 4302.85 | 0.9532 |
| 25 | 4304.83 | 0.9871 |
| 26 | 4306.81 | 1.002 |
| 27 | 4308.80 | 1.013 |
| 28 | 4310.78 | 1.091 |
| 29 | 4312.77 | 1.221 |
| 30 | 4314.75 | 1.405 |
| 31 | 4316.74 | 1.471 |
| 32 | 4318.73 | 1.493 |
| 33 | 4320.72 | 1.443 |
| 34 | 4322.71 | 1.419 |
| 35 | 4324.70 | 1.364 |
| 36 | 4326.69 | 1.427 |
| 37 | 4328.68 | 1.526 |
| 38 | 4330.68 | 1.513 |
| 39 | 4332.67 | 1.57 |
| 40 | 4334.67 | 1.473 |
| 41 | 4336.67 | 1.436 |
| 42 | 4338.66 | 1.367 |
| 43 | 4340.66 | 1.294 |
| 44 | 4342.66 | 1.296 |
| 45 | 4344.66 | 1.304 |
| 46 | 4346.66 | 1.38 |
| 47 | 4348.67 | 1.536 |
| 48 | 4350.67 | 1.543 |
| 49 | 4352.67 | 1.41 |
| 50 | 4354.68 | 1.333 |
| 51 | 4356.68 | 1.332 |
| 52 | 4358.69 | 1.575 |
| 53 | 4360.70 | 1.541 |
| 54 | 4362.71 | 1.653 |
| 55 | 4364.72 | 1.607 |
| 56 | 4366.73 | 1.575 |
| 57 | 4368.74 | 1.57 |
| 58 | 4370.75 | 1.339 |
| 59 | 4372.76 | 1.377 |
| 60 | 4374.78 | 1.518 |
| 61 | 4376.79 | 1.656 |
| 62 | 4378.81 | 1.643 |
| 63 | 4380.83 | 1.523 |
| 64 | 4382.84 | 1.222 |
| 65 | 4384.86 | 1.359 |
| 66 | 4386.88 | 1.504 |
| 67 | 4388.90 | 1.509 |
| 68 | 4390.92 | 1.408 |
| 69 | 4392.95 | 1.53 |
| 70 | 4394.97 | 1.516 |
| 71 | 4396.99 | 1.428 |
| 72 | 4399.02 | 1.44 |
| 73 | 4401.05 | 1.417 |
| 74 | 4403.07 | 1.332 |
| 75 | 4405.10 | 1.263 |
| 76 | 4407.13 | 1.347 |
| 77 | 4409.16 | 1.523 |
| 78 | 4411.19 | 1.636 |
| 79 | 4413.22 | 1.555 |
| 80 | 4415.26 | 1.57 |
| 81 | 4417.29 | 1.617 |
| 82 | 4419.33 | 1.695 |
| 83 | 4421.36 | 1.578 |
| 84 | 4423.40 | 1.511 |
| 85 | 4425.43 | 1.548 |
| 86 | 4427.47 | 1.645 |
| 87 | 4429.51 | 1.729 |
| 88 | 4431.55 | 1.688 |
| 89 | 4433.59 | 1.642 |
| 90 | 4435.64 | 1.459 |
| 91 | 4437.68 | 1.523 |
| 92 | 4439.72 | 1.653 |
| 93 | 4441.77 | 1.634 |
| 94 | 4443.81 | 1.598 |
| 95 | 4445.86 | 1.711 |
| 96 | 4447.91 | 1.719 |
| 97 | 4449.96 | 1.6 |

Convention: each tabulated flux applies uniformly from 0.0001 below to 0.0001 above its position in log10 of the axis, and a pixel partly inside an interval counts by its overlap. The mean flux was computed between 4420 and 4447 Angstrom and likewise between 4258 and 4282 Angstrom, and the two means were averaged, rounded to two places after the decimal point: 1.45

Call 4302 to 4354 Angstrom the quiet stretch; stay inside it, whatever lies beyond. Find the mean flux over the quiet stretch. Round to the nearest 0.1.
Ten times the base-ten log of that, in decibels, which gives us 1.3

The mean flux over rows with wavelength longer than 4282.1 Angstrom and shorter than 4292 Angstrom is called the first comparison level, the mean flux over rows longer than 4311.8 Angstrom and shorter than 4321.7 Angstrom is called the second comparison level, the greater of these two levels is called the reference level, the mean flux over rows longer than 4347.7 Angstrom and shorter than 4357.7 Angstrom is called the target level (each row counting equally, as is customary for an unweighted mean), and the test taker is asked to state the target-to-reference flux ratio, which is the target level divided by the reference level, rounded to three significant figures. 1.02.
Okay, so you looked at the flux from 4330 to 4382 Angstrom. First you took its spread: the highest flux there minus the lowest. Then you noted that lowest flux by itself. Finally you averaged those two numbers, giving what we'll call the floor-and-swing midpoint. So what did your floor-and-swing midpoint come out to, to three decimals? 0.828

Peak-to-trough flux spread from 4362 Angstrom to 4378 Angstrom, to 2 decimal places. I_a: 0.32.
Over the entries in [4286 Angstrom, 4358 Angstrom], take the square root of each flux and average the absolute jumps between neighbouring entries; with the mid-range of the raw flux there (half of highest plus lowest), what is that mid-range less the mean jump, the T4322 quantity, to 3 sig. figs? 1.21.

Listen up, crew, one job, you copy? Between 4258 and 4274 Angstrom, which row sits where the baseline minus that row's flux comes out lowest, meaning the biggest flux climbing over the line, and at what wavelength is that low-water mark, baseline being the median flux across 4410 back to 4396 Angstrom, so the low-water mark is 4259.47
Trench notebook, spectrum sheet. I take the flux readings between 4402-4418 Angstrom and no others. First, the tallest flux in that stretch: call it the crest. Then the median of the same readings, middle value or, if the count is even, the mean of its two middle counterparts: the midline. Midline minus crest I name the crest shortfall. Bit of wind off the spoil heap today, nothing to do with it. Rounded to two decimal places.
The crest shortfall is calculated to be -0.10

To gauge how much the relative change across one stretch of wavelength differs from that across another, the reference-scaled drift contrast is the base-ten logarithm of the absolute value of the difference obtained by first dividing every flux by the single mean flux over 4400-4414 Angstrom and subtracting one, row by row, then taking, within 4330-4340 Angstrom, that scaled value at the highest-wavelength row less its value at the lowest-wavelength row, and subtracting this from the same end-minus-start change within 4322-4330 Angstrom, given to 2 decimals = -0.75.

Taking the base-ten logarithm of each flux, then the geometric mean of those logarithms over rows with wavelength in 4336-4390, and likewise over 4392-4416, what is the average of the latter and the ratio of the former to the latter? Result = 0.57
